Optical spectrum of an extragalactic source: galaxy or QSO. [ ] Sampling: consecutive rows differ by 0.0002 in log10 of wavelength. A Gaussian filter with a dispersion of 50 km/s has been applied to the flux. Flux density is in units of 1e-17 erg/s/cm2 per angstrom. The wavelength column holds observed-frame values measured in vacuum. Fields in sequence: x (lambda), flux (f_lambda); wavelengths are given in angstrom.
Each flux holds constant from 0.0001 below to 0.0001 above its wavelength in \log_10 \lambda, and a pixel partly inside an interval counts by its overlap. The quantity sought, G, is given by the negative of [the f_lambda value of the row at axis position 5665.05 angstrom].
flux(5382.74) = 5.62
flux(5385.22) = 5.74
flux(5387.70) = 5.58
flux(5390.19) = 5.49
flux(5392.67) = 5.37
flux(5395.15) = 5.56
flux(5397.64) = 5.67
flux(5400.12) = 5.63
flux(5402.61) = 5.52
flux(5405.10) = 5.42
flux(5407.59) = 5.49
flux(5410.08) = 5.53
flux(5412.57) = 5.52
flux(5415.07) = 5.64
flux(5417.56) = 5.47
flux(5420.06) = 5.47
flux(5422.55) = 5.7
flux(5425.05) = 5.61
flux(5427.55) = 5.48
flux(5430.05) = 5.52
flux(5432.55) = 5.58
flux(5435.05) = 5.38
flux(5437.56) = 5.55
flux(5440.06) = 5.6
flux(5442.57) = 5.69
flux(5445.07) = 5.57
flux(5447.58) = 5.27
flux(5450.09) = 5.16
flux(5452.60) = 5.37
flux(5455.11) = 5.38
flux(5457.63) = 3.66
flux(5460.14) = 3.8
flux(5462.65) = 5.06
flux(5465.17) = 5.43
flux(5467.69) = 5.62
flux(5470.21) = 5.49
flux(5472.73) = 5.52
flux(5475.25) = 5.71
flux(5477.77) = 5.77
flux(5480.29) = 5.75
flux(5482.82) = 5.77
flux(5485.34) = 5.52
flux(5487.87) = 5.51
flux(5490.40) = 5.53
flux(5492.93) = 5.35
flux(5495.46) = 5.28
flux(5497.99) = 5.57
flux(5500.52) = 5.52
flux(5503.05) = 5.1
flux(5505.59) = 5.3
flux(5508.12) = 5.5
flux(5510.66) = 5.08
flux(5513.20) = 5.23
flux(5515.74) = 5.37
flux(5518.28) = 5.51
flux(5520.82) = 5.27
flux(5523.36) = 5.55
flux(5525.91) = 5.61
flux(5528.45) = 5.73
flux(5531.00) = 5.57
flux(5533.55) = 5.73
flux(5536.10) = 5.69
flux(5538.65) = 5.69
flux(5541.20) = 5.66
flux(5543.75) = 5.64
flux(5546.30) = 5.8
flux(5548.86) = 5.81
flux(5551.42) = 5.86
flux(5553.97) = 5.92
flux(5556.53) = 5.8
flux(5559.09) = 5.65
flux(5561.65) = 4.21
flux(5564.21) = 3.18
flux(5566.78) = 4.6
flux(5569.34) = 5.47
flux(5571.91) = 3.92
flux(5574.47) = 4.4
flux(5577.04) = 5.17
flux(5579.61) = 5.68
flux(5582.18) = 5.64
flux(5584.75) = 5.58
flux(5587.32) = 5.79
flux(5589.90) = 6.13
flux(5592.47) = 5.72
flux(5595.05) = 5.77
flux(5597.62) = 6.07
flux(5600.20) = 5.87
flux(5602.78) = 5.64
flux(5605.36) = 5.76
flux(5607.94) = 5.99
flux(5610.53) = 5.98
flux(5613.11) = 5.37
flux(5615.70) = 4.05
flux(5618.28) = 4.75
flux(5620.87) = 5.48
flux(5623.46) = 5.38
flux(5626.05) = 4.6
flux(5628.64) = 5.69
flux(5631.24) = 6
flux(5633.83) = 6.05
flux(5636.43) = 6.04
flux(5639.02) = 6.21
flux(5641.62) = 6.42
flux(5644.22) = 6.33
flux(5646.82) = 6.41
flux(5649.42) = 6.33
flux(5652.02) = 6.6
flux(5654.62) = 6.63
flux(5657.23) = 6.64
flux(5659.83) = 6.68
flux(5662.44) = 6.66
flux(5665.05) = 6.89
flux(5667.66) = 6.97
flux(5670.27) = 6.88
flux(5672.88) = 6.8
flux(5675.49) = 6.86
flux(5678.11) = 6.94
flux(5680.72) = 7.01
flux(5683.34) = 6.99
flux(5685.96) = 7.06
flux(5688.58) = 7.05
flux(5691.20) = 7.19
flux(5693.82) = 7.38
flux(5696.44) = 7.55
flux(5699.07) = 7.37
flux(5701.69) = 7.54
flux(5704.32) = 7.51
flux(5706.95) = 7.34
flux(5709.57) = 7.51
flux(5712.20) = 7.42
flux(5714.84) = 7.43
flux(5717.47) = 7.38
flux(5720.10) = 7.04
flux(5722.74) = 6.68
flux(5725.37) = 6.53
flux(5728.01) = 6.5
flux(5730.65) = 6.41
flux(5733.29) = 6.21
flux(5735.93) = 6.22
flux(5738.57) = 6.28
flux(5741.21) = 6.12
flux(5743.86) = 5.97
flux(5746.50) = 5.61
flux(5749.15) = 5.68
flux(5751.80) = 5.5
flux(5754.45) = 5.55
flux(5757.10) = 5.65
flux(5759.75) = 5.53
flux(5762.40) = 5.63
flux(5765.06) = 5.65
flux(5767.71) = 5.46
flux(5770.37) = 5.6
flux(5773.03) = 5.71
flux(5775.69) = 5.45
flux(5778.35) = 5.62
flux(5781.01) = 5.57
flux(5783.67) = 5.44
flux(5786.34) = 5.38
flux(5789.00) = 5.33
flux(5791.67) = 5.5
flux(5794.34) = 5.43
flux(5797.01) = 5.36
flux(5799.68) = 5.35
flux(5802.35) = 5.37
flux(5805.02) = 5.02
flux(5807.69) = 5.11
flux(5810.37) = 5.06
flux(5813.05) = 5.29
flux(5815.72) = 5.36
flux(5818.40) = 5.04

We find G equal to -6.9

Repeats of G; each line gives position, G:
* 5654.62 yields -6.6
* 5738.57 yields -6.3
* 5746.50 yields -5.6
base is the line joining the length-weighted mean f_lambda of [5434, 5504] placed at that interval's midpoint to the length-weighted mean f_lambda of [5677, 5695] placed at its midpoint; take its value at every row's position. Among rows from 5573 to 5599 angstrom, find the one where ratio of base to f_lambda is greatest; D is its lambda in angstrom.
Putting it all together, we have 5574.47 angstrom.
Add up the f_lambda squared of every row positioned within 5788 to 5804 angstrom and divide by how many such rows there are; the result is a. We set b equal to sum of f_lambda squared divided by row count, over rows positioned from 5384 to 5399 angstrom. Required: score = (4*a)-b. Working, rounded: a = 29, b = 31.0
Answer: 85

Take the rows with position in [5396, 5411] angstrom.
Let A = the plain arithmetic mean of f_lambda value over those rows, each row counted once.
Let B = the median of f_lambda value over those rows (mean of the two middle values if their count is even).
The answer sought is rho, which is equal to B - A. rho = -0.018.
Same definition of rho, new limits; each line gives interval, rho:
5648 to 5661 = 0.054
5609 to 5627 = 0.283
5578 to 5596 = -0.039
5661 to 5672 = 0.035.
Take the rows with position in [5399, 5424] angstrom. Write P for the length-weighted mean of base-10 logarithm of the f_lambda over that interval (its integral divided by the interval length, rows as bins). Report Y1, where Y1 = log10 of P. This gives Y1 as -0.13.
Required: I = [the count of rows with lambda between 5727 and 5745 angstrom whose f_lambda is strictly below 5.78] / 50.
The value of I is 0.00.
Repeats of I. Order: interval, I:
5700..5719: 0.00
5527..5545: 0.14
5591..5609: 0.08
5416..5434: 0.14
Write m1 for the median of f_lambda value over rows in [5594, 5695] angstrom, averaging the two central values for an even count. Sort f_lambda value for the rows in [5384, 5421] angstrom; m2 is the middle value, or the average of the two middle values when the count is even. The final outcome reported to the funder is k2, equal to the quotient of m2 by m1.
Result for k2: 0.87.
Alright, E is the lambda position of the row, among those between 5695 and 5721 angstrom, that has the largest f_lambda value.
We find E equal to 5696.44 angstrom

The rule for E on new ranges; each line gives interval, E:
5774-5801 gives 5778.35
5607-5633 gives 5631.24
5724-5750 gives 5725.37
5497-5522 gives 5497.99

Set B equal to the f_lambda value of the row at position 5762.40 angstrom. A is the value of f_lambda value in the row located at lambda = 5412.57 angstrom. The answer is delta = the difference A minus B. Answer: -0.11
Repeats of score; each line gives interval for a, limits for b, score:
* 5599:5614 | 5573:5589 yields 104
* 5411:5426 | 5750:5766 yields 93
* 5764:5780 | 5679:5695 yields 74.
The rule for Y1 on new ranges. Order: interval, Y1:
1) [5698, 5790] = -0.10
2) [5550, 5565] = -0.15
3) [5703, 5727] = -0.07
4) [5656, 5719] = -0.07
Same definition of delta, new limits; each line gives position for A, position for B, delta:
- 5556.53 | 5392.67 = 0.43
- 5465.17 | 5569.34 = -0.04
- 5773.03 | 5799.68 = 0.36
